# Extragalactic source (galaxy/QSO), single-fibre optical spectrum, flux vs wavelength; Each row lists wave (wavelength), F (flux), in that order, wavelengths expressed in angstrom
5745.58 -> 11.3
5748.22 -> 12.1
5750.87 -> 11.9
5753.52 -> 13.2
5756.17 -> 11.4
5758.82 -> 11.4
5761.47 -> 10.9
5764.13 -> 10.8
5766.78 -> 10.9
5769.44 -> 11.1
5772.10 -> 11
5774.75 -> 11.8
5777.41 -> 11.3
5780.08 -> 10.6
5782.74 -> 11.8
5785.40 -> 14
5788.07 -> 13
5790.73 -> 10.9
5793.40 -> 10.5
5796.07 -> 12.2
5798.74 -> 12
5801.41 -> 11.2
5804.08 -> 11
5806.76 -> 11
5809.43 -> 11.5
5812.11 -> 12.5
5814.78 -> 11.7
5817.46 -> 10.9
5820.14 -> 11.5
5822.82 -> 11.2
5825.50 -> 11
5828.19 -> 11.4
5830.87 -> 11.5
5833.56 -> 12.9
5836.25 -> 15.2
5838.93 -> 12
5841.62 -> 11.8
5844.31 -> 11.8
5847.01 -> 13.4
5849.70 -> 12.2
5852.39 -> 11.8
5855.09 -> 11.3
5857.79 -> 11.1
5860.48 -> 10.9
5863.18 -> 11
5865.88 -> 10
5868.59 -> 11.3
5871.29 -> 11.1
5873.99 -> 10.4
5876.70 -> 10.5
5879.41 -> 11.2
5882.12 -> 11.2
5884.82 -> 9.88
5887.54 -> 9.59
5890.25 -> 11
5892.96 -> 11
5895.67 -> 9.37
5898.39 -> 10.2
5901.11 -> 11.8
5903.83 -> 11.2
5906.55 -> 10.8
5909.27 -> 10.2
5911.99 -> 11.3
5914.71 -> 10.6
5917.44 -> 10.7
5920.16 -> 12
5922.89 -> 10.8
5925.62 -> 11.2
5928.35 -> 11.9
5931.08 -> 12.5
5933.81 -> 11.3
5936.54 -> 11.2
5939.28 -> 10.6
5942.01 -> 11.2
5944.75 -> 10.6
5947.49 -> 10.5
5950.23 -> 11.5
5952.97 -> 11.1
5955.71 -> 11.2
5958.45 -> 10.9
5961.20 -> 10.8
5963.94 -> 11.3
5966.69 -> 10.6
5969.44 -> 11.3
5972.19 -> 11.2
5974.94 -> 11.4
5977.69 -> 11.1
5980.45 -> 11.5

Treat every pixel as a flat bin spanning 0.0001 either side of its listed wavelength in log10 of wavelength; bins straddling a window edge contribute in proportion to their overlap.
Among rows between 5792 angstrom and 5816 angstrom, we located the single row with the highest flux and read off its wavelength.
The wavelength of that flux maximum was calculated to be 5812.11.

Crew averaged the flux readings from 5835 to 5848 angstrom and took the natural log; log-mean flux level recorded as 2.55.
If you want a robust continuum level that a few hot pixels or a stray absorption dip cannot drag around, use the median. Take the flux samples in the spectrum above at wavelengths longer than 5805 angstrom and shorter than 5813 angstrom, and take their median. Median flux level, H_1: 11.5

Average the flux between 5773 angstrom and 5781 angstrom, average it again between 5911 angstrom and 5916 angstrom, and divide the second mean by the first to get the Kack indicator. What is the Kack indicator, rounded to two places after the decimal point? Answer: 0.97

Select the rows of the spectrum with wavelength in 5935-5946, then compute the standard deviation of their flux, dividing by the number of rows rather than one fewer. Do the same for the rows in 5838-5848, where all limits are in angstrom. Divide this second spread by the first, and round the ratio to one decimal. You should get 2.2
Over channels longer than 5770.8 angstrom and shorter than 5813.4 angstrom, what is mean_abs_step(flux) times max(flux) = 12.4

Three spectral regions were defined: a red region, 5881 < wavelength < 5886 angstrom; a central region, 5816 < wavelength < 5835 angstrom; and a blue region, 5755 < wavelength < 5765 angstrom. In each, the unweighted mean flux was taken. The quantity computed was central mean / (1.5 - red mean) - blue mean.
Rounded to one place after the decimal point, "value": -12.4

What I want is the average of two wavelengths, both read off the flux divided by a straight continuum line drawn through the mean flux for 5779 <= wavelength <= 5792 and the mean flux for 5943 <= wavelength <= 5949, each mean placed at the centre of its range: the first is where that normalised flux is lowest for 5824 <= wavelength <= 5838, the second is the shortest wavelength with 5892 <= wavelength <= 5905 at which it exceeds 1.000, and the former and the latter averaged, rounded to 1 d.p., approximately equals 5863.3 angstrom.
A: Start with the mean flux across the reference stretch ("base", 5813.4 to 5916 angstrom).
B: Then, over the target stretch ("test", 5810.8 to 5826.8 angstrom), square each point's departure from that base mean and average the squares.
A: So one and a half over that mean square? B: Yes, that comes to 4.4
